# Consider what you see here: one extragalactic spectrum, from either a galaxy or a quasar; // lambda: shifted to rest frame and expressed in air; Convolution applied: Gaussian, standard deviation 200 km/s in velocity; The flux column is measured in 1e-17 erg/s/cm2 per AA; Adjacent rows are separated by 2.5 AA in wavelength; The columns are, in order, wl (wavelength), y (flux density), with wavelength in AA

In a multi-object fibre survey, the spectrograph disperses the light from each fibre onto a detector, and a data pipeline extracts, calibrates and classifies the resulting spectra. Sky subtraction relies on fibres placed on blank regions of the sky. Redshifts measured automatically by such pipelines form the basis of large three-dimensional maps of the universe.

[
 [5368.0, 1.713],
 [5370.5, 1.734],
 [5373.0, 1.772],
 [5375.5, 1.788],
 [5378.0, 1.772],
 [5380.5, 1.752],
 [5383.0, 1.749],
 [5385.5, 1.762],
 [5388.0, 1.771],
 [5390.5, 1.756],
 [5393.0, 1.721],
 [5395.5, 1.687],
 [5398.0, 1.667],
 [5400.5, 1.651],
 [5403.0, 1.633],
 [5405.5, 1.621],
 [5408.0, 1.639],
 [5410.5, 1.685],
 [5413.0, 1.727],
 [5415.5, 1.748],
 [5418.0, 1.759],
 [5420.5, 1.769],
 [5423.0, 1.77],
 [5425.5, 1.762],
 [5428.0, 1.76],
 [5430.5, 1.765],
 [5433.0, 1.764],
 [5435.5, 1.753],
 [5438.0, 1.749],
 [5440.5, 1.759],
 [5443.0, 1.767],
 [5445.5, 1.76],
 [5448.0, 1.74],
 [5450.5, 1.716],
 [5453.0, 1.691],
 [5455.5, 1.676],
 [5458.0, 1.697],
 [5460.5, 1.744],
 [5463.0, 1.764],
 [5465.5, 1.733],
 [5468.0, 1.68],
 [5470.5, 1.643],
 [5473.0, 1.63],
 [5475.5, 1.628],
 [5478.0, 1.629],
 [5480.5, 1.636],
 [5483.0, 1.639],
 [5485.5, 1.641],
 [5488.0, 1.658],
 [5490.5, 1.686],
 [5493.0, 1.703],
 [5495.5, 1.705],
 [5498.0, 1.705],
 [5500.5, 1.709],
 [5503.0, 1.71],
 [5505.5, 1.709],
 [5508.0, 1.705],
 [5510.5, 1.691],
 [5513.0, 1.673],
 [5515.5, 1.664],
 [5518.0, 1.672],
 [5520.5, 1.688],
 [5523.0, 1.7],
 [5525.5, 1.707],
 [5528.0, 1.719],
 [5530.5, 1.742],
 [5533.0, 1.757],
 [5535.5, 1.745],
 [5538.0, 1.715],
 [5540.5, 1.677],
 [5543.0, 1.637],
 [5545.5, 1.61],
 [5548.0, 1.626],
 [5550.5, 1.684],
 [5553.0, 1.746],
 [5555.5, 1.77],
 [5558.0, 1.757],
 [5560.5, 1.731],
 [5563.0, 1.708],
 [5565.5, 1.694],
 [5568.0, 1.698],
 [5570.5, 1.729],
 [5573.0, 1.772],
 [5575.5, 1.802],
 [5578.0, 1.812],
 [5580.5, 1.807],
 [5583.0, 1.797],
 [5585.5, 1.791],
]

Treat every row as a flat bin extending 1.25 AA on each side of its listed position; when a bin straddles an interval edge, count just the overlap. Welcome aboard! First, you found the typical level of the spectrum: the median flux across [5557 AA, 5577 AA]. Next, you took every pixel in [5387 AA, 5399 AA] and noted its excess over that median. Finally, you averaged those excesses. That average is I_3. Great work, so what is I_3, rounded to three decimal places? -0.010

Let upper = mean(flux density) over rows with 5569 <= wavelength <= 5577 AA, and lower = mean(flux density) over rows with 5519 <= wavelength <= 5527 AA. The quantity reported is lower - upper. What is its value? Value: -0.069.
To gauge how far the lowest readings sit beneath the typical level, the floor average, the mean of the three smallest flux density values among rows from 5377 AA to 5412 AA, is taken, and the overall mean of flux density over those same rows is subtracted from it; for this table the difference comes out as -0.07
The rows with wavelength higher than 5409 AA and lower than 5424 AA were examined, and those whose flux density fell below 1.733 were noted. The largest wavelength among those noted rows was 5413.0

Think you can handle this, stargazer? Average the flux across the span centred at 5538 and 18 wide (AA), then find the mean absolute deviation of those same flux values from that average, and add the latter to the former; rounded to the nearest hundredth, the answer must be 1.75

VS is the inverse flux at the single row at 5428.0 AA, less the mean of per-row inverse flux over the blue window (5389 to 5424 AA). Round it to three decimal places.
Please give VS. -0.020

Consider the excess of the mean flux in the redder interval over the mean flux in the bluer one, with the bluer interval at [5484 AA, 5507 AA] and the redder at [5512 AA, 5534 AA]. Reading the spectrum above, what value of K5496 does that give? 0.01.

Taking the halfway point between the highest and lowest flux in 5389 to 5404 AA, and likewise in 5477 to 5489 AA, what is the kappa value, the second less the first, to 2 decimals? -0.05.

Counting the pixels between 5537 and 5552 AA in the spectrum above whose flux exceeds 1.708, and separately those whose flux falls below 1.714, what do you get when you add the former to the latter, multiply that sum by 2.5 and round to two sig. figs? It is 15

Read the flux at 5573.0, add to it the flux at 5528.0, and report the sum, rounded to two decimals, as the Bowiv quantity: 3.49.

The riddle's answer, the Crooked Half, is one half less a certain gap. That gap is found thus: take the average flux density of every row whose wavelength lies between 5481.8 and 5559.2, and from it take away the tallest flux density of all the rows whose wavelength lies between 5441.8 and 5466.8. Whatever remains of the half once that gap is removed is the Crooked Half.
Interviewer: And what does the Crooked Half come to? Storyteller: 0.572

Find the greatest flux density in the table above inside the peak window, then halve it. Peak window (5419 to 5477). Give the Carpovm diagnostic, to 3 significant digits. 0.885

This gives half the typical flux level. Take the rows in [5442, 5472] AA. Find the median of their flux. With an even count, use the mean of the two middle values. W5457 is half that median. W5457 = 0.862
